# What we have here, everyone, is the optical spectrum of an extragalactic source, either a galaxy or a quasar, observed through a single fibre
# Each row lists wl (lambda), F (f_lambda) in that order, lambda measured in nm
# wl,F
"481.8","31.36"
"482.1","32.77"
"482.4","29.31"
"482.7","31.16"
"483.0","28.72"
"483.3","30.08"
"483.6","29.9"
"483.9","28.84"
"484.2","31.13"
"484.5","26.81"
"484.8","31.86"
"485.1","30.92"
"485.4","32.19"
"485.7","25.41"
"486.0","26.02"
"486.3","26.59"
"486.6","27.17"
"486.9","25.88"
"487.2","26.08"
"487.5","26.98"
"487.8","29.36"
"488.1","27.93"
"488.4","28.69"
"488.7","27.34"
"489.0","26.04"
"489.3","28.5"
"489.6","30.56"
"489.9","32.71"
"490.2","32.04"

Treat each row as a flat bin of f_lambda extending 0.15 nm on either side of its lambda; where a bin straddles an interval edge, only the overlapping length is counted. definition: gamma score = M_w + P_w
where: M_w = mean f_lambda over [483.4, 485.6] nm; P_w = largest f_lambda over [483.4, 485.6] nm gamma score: 62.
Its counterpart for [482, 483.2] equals 63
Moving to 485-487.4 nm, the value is 60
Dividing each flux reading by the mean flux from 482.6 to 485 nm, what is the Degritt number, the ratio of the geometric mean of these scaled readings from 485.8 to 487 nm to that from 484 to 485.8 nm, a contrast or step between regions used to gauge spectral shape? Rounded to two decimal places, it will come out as 0.89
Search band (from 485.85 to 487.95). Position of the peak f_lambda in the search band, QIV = 487.8 nm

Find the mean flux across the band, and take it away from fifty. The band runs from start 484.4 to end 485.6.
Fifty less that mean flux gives 20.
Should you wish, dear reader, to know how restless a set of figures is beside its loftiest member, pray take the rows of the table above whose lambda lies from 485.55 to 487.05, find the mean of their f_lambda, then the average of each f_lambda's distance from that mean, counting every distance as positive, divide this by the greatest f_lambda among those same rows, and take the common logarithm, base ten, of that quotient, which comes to -1.7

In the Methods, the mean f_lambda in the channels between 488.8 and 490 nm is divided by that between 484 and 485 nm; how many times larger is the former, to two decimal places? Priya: 0.98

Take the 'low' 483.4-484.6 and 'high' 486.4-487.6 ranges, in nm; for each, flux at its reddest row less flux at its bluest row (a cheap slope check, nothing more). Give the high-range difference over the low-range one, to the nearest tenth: 0.1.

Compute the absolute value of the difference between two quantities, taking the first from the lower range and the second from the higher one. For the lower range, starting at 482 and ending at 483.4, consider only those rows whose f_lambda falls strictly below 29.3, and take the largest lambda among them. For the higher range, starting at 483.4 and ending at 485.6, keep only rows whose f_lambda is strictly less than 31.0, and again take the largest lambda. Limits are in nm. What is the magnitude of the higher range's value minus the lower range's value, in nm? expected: 2.10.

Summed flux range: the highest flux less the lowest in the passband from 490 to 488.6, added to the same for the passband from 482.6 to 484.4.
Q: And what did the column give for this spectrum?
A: 9.1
